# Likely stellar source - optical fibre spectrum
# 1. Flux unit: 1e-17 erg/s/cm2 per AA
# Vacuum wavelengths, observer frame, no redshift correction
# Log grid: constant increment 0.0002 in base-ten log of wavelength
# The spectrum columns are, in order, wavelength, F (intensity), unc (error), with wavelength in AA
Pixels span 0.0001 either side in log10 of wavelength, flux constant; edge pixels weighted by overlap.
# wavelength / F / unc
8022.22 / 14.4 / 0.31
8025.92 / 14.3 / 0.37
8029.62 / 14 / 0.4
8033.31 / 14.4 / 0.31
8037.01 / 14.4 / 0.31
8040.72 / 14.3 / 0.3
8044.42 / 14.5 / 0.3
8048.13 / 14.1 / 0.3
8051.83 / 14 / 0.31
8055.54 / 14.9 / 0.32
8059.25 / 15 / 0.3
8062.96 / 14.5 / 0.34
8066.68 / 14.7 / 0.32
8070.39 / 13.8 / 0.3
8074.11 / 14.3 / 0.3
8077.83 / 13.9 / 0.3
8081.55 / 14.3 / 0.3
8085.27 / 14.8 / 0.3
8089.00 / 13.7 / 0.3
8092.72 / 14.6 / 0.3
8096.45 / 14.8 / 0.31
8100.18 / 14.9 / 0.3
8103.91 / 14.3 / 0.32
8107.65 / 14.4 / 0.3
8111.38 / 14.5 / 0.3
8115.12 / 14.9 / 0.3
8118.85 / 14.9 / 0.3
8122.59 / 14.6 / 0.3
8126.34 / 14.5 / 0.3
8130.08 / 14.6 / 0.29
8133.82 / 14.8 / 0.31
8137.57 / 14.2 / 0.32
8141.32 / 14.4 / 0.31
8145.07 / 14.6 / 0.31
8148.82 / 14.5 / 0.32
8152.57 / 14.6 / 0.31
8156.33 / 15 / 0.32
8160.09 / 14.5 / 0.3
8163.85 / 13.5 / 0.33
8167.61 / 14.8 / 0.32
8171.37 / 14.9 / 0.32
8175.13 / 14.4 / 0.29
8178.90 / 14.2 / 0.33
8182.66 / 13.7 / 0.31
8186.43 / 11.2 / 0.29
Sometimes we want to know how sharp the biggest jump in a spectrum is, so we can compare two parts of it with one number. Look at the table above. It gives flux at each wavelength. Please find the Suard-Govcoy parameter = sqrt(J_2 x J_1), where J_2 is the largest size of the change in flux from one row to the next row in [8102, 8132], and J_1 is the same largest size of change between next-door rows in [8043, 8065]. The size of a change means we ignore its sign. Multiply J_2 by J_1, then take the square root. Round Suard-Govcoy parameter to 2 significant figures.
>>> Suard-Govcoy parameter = 0.60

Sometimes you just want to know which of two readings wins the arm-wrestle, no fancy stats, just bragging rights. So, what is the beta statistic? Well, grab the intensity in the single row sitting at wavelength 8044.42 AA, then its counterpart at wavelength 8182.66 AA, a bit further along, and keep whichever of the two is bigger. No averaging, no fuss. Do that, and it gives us 14.5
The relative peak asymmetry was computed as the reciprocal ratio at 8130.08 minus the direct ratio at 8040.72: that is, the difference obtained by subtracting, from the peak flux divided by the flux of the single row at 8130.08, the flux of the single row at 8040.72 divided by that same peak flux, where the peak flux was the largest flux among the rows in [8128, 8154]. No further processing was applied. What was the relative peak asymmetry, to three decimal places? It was 0.047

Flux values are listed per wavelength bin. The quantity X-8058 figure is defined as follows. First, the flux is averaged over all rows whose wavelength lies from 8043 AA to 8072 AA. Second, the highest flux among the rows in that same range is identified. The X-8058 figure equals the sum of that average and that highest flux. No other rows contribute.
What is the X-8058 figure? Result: 29.4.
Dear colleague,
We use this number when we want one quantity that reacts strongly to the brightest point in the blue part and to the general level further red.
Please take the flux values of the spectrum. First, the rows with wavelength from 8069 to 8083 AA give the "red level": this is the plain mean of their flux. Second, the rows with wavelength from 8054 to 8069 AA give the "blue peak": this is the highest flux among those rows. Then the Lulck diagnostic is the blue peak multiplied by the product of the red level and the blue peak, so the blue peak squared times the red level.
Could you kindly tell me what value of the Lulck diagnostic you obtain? 3167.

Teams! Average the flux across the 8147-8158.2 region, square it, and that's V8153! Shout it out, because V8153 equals 216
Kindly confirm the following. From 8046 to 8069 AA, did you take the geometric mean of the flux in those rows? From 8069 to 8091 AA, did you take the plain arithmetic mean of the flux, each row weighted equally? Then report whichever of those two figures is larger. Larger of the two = 14.5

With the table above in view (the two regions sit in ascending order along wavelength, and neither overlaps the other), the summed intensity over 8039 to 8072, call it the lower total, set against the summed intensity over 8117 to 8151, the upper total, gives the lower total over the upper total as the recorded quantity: 0.99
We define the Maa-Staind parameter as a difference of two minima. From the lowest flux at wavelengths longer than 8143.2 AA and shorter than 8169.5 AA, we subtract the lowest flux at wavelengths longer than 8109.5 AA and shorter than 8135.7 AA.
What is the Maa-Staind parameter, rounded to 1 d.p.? -1.0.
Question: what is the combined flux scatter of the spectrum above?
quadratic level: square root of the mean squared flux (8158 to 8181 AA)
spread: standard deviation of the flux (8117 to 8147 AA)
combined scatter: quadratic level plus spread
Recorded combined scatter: 14.6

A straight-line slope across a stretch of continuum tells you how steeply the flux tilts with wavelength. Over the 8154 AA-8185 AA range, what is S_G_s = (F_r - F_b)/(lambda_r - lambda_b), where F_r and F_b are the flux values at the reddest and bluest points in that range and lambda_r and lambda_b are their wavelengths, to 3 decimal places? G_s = -0.049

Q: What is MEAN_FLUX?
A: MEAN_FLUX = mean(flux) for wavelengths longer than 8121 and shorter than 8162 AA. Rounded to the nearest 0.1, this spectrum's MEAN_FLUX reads 14.6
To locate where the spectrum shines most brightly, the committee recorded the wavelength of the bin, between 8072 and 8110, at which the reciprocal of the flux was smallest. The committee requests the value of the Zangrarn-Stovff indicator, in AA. 8100.18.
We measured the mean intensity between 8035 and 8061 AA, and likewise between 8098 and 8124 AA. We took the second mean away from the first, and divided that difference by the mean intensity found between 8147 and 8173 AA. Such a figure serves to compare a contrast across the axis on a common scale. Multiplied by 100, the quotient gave -1.3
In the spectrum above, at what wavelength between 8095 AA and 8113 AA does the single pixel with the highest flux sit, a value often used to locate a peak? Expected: 8100.18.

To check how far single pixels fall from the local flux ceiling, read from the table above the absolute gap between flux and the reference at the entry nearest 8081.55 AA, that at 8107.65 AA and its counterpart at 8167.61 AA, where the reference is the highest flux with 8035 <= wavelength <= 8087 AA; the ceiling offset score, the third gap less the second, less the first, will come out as -1.1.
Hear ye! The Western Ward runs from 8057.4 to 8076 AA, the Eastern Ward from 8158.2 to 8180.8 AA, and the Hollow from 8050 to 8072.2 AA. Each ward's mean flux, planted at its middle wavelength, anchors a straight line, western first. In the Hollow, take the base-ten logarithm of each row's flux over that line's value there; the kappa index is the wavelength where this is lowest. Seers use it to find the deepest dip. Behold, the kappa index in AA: 8070.39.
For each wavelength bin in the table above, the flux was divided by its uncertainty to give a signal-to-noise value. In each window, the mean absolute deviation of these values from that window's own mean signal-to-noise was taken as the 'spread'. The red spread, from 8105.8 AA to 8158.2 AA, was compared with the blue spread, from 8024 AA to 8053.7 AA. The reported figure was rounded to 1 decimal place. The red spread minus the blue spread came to -2.5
